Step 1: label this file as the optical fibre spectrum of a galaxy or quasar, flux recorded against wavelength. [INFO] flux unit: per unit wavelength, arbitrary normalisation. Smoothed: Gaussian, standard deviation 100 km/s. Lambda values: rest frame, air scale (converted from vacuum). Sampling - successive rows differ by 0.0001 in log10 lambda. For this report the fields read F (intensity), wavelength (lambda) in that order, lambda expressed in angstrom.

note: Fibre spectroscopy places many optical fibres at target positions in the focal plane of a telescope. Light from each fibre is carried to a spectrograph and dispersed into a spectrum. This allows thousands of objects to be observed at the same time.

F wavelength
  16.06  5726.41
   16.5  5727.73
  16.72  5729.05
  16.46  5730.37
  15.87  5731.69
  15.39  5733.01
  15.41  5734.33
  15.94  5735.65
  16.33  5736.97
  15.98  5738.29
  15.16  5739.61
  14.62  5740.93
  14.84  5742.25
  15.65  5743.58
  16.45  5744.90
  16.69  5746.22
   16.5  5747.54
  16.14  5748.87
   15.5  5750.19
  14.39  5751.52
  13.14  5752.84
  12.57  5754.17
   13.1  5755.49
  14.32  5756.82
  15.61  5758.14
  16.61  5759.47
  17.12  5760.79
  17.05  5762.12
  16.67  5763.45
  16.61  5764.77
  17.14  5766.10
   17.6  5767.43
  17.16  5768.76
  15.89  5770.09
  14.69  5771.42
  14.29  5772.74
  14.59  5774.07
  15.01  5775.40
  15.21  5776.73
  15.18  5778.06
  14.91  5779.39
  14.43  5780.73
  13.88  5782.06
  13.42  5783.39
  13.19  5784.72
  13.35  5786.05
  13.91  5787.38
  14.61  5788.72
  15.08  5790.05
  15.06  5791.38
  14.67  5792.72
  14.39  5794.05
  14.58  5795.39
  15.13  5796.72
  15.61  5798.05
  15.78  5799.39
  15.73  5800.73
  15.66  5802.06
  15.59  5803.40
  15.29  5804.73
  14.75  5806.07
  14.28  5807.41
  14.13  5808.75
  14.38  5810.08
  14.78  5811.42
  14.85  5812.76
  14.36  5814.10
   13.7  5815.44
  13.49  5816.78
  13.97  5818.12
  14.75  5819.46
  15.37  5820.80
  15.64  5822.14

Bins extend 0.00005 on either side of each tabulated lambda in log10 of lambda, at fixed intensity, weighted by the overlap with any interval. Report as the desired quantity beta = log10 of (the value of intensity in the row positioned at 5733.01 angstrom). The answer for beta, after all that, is 1.19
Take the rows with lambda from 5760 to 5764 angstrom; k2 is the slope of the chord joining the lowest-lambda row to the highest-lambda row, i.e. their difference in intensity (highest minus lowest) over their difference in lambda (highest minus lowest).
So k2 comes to -0.2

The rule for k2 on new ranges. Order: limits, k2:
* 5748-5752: -0.7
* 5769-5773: -0.6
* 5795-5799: 0.4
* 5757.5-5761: 0.6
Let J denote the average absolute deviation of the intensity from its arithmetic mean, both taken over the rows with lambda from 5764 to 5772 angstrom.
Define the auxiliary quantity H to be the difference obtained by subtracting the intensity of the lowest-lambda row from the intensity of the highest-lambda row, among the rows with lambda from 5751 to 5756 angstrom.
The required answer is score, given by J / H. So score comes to -0.6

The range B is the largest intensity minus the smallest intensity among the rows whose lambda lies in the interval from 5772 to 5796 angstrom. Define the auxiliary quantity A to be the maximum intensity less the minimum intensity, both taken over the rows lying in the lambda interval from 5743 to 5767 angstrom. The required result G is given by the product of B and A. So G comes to 9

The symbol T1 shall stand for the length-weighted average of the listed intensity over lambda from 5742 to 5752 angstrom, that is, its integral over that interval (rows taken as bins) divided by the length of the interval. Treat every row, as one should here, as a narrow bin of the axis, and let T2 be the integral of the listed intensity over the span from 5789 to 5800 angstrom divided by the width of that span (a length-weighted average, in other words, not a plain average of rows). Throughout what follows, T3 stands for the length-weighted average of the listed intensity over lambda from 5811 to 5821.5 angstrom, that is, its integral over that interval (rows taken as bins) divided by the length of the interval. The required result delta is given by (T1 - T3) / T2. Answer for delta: 0.095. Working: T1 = 15.8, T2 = 15.0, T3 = 14.4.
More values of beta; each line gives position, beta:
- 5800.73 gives 1.20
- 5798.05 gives 1.19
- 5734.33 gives 1.19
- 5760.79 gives 1.23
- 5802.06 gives 1.19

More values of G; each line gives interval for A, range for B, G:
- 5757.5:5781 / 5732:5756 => 14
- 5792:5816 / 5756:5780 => 7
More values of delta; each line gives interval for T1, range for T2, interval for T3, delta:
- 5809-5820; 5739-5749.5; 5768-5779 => -0.063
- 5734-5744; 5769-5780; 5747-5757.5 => 0.070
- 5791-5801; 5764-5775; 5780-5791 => 0.067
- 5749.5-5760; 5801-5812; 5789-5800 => -0.043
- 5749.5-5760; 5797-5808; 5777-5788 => 0.020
